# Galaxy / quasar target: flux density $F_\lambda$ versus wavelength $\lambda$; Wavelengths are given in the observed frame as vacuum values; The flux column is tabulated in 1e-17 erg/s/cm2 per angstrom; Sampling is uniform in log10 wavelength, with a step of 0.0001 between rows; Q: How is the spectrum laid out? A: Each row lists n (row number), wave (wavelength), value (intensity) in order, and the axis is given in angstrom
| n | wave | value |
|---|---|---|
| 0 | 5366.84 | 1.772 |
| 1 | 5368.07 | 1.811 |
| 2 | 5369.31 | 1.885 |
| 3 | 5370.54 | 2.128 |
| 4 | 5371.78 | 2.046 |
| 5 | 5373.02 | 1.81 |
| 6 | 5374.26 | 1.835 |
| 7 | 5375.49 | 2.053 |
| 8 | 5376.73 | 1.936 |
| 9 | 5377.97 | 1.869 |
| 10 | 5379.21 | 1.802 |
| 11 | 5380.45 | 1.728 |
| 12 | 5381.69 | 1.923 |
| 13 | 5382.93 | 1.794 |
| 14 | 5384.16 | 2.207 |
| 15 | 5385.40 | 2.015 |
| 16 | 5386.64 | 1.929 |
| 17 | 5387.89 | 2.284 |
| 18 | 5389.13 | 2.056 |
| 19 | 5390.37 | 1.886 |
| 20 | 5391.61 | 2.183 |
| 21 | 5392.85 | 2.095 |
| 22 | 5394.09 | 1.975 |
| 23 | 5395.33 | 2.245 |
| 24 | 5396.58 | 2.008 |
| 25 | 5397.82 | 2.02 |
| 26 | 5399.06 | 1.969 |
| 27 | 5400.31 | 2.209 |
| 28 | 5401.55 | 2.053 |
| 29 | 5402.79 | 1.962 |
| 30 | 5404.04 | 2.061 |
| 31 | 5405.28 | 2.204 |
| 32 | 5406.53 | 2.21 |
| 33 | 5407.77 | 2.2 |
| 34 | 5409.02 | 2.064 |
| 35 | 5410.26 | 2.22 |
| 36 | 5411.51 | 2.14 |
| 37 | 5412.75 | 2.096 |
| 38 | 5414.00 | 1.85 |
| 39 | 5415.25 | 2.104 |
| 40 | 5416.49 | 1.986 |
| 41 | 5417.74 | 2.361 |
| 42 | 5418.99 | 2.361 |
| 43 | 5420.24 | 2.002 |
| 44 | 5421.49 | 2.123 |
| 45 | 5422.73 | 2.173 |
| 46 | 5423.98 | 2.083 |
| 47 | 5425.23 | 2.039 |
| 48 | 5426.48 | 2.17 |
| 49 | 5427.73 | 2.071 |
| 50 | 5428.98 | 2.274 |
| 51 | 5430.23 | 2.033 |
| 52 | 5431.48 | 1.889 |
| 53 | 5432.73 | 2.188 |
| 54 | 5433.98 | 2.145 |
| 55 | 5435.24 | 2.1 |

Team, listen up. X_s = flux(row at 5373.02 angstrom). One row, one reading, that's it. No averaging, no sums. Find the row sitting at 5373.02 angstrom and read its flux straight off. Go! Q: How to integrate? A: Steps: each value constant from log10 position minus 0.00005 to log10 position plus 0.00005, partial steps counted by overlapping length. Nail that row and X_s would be 1.81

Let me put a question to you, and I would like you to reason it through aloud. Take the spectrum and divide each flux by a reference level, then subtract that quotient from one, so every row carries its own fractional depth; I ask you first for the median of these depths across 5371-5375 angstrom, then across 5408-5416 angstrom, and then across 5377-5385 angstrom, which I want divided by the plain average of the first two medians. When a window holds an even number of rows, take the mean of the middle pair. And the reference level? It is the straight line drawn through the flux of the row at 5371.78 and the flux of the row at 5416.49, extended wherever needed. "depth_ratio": 4.3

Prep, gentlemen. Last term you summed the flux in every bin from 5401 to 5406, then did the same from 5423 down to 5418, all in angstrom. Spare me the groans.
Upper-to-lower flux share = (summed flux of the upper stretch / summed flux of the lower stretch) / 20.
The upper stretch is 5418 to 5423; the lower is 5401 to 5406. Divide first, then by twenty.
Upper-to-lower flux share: 0.0523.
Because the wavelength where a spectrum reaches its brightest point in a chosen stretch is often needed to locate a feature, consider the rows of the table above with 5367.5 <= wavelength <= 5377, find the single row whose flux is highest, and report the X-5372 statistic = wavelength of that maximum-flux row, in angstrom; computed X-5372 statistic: 5370.54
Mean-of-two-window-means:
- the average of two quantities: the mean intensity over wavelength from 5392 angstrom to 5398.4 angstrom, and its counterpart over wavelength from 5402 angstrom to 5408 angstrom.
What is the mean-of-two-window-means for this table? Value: 2.10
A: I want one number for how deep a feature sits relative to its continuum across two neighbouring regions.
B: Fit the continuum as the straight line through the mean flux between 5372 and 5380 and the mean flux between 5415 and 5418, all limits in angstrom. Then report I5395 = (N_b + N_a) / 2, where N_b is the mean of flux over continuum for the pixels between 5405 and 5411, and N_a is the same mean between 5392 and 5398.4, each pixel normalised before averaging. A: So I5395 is 1.04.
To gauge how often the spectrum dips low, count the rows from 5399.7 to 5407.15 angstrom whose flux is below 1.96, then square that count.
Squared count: 0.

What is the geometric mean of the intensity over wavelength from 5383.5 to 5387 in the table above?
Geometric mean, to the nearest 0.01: 2.05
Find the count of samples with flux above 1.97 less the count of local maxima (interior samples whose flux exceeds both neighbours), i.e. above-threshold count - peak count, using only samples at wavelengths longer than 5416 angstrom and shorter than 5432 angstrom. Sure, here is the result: 9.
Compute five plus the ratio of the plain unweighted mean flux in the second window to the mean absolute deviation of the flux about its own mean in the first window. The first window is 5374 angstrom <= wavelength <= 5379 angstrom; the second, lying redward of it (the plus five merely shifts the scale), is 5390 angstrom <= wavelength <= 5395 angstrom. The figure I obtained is 34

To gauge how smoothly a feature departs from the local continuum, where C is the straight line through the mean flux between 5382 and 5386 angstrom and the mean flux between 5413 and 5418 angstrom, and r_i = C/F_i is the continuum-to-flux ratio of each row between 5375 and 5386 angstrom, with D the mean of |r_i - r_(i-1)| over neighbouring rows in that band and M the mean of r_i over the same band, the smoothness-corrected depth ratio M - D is 0.96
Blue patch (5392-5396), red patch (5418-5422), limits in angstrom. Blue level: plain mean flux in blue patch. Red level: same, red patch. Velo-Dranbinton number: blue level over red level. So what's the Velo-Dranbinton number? 0.97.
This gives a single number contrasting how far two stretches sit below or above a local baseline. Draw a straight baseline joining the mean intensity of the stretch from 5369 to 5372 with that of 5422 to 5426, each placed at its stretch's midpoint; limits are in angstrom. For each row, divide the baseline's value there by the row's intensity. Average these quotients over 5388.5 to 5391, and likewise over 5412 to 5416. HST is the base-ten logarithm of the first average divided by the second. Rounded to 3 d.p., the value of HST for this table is 0.002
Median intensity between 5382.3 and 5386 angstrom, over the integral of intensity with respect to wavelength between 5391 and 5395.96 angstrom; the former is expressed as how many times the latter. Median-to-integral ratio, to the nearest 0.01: 0.19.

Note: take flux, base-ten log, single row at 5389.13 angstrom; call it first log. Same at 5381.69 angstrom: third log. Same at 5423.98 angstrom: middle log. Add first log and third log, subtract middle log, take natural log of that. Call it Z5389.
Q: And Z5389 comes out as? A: -1.3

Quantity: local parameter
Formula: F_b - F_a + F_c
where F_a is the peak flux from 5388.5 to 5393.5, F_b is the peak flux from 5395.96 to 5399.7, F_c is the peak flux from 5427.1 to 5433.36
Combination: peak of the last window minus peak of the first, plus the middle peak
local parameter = 2.11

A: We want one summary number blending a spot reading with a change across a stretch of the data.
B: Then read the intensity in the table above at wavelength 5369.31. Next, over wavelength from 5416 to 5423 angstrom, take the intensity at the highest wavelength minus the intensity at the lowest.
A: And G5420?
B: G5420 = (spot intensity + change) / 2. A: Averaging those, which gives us 1.036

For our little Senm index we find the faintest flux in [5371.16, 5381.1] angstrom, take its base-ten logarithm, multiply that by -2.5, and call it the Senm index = -0.59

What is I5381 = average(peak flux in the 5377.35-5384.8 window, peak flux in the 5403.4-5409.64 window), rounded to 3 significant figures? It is 2.21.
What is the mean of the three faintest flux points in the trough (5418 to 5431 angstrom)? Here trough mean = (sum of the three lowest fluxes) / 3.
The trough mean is 2.02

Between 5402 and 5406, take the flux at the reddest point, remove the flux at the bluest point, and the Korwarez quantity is 0.24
